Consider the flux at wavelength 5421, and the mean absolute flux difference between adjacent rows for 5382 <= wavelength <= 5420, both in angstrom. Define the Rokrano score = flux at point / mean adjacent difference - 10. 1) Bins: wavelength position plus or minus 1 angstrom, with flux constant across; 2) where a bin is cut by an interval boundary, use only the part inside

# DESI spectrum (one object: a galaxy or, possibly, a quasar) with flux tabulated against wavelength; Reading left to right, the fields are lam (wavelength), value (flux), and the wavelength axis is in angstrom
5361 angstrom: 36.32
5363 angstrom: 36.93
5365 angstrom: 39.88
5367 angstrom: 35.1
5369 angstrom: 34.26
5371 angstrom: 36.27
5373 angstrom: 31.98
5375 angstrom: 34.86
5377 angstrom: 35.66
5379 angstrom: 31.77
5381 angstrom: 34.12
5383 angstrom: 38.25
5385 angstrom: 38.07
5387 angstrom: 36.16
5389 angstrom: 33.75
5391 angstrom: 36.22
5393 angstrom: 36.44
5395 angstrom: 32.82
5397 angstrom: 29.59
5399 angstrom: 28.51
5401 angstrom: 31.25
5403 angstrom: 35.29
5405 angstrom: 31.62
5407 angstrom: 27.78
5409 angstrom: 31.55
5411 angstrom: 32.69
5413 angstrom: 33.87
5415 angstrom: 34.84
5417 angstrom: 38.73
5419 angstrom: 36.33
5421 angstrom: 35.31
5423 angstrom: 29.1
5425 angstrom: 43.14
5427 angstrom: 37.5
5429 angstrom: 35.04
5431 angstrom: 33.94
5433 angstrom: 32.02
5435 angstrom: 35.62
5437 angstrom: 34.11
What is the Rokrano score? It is 4.9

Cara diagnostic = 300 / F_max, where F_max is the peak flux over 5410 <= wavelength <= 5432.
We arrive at 7.0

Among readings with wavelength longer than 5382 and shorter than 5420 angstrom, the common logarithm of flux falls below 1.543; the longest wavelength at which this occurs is 5415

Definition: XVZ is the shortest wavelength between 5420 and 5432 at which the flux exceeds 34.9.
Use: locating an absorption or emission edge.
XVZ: 5421 angstrom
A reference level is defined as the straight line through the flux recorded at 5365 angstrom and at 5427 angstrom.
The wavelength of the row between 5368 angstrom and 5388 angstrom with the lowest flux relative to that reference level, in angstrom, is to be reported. 5373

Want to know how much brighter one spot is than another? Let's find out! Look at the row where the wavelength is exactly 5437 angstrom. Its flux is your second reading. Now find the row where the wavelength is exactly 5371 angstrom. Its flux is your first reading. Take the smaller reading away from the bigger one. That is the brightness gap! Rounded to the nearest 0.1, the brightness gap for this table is 2.2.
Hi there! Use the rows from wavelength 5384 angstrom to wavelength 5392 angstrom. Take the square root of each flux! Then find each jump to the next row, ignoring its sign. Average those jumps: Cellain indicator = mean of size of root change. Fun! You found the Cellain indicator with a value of 0.190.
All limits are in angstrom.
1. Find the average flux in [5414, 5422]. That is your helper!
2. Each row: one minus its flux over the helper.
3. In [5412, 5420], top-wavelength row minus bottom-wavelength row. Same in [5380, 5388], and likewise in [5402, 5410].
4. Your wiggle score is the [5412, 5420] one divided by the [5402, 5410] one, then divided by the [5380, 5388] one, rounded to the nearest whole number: 12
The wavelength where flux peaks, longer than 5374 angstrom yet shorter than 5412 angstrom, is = 5383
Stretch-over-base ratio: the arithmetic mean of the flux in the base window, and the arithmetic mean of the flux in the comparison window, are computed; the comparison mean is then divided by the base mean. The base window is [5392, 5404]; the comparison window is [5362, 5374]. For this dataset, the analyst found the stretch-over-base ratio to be 1.11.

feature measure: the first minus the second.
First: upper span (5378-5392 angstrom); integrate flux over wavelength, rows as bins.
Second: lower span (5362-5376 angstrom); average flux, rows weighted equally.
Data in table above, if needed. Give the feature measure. 461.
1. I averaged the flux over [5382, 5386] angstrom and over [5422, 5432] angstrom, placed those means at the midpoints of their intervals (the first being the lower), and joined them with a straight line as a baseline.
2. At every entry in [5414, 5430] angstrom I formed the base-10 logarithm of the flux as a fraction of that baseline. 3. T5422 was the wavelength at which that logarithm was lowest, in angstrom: 5423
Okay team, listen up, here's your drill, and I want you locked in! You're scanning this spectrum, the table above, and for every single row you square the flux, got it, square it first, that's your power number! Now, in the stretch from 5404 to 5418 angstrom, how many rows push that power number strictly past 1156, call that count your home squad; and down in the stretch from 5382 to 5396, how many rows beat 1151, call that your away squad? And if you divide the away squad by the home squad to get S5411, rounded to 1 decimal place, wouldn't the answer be 2.5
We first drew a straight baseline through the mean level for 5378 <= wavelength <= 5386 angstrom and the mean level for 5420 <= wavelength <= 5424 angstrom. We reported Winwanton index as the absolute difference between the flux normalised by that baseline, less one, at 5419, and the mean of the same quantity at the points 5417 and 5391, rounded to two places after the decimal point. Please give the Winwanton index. 0.01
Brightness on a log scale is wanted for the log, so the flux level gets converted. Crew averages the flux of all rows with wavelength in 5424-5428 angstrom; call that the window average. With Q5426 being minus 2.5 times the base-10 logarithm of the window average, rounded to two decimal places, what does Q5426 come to -4.01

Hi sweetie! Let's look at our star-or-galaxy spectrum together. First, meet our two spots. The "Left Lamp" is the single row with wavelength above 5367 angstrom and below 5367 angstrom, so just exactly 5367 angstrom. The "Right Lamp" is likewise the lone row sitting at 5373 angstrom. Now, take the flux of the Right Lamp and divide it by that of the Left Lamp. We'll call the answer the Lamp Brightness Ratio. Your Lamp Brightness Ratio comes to 0.91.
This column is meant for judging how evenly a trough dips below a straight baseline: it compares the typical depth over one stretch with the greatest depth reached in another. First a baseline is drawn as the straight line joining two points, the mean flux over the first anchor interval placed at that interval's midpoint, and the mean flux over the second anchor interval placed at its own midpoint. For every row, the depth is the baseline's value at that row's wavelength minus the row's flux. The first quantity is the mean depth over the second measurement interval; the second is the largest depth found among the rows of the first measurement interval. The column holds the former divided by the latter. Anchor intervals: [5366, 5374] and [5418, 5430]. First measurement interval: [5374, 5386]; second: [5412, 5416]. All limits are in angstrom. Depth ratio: 0.48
